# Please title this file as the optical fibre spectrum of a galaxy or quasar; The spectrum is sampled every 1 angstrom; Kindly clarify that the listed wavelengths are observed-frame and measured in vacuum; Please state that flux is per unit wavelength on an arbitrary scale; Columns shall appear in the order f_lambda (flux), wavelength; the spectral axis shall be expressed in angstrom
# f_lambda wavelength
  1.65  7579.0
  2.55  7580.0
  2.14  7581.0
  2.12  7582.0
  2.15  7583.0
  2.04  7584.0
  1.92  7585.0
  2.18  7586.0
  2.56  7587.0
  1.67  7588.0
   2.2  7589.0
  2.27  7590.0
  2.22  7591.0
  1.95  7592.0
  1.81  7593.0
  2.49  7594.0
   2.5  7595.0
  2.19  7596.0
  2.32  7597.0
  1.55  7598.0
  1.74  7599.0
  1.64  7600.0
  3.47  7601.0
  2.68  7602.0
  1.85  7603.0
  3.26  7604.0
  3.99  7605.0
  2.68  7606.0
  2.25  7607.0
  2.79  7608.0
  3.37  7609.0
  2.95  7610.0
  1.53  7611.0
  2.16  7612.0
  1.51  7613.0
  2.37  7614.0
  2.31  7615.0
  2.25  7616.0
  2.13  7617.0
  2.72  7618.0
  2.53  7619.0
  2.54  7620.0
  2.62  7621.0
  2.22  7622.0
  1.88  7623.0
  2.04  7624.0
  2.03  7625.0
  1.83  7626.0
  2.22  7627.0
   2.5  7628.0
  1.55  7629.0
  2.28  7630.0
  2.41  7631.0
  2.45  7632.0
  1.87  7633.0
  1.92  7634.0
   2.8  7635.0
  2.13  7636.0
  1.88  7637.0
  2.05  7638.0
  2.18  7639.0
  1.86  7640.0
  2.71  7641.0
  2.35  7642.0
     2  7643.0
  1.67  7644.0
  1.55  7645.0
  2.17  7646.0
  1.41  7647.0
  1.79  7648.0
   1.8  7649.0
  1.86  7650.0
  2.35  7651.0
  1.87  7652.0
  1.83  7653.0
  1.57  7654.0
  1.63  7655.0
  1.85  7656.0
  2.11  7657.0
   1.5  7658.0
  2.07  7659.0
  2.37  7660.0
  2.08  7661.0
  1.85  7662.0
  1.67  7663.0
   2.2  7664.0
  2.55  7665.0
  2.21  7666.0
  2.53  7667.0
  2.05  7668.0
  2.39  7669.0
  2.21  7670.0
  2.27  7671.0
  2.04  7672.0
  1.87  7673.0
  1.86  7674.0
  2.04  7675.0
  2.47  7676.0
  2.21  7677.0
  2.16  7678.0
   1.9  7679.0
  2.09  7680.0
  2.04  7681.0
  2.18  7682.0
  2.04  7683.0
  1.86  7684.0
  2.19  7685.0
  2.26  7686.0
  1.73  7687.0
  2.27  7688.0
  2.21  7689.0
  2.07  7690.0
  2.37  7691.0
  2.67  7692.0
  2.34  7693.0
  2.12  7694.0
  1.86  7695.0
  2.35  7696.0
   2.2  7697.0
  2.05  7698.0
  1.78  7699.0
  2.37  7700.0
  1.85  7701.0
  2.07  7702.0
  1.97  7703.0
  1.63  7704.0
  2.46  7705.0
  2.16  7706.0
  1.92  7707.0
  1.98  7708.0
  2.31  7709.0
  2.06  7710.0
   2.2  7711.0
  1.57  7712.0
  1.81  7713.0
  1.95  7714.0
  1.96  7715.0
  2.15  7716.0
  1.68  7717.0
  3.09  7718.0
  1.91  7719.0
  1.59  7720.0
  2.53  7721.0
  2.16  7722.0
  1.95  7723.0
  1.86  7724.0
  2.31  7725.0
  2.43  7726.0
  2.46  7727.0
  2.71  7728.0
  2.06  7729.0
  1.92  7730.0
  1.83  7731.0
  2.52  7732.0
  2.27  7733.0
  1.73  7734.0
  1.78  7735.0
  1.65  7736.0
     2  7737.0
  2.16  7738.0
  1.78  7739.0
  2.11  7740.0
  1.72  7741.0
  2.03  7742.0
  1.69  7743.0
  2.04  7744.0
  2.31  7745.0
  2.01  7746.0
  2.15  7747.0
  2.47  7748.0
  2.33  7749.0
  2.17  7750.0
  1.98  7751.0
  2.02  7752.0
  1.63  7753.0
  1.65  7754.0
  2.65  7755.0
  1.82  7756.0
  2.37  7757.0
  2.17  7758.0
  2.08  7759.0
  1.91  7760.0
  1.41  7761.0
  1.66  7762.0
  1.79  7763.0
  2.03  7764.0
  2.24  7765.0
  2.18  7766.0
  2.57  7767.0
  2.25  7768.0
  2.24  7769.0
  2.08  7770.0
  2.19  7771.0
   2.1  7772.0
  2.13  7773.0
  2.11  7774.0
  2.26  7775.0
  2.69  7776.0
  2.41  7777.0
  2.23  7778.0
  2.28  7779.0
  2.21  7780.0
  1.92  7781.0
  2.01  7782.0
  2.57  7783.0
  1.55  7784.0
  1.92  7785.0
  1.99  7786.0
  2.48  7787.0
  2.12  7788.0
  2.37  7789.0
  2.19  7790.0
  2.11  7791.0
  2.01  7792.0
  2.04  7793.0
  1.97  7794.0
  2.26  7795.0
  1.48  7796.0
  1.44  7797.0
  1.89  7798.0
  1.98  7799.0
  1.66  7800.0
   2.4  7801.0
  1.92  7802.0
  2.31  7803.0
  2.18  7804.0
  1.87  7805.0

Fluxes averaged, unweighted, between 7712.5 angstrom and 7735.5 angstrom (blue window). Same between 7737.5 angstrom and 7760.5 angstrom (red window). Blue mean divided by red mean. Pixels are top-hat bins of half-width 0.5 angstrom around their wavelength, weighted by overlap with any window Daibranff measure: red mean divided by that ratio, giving 2.0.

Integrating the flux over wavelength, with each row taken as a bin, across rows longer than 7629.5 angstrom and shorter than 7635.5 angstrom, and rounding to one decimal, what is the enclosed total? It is 13.7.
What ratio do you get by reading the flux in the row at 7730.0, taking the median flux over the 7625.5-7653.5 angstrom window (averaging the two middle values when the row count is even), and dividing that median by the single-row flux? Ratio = 1.0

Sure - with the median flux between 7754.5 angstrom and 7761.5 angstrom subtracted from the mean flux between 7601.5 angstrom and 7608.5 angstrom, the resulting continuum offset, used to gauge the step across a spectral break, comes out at 0.71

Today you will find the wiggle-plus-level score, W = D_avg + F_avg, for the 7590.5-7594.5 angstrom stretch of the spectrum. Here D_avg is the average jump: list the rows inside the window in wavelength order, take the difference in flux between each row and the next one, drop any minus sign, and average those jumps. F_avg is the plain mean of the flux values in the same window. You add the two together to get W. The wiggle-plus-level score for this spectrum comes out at 2.48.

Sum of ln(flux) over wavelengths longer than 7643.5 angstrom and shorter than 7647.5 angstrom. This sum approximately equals 2.1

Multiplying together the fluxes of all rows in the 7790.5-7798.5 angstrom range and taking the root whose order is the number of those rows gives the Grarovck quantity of 1.88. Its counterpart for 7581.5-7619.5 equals 2.26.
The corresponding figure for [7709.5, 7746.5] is 2.03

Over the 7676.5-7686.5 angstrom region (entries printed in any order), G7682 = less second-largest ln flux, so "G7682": -0.79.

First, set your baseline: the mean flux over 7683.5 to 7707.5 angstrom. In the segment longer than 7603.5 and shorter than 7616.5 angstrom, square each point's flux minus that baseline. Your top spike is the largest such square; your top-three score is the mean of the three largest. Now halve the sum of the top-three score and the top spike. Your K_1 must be 2.82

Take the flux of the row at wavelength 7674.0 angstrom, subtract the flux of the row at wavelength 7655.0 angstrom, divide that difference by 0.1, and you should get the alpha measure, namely 2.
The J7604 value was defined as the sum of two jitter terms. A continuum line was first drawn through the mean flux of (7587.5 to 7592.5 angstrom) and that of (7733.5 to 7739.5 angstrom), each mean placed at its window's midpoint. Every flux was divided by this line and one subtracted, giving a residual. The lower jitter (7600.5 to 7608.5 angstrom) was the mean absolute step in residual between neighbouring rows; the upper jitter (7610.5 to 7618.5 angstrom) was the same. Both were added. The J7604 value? 0.63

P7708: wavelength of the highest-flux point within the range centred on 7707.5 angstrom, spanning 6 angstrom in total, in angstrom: 7705.0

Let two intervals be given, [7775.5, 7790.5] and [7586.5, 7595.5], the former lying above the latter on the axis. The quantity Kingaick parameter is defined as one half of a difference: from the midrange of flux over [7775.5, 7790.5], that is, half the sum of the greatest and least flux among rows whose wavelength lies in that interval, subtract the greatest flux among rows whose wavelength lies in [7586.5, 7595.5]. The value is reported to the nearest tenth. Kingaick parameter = -0.2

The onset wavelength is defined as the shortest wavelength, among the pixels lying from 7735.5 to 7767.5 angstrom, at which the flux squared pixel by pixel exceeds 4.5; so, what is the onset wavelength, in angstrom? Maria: 7738.0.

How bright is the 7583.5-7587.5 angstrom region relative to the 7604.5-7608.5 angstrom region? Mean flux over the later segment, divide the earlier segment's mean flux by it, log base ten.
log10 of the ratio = -0.13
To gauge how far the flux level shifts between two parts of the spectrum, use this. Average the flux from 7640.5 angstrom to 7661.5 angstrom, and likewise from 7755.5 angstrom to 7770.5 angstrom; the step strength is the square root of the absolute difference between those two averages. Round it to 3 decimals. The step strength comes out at 0.351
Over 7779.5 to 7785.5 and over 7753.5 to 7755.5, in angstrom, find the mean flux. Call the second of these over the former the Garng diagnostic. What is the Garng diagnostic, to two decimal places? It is 1.06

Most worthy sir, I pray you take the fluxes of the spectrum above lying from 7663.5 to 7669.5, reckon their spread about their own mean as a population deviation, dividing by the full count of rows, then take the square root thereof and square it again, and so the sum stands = 0.18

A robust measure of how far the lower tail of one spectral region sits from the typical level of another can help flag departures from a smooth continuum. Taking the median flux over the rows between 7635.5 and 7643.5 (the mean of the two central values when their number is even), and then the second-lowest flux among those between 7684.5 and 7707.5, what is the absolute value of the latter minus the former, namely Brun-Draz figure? 0.36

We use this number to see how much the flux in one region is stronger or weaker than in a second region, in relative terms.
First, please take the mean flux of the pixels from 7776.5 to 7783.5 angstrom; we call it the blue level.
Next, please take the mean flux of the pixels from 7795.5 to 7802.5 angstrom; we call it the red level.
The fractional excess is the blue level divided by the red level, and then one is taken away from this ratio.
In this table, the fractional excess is 0.22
